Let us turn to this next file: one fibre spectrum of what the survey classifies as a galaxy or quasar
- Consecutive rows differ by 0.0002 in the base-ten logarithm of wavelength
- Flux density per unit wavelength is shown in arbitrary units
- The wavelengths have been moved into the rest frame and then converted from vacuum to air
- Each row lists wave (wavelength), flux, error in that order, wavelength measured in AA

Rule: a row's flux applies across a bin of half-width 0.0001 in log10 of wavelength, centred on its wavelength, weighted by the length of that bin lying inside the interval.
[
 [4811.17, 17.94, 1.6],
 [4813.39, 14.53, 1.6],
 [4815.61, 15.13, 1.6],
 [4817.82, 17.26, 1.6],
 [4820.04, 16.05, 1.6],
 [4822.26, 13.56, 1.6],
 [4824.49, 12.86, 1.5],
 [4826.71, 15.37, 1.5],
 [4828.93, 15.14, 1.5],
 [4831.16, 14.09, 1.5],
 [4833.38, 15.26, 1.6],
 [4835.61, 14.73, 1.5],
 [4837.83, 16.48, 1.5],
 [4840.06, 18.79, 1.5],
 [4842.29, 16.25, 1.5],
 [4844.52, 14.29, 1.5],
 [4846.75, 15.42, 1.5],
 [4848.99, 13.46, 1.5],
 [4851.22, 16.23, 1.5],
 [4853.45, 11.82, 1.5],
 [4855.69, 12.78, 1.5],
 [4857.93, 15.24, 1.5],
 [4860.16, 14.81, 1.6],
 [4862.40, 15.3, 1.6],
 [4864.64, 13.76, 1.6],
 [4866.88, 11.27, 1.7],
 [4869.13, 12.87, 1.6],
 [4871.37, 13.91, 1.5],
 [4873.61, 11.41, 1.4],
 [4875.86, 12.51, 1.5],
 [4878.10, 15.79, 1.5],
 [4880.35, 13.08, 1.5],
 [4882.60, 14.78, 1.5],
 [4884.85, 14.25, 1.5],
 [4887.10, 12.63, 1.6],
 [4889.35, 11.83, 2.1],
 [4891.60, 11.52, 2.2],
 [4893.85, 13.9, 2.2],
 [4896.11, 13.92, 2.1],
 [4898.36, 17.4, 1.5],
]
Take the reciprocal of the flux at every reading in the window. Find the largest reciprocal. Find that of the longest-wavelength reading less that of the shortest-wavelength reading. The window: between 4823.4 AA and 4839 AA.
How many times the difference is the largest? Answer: -5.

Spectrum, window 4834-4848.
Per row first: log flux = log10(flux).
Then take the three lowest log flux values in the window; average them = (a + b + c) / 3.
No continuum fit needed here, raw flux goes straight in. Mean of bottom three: 1.17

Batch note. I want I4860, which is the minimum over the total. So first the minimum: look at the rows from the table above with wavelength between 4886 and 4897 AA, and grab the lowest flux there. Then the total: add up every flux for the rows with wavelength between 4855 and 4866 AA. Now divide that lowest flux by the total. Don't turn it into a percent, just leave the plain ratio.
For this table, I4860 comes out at 0.160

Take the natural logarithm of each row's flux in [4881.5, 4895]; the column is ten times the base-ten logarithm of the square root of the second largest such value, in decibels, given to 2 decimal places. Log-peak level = 2.12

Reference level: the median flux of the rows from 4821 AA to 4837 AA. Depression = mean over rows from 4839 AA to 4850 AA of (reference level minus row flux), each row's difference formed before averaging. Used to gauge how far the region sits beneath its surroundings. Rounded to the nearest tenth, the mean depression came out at -0.9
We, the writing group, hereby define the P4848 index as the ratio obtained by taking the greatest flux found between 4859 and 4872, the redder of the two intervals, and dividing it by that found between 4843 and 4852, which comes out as 0.94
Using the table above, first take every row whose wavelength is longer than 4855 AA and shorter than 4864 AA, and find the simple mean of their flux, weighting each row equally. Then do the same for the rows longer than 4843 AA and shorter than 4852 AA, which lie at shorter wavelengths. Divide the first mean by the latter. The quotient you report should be 0.98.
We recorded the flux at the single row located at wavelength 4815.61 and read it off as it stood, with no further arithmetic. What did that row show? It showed 15.13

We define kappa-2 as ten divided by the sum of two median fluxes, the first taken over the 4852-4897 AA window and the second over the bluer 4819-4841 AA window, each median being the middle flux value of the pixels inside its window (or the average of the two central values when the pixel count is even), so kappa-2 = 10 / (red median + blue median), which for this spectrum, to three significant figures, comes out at 0.349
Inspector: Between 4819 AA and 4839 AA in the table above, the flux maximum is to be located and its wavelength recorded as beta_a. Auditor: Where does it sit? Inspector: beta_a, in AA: 4837.83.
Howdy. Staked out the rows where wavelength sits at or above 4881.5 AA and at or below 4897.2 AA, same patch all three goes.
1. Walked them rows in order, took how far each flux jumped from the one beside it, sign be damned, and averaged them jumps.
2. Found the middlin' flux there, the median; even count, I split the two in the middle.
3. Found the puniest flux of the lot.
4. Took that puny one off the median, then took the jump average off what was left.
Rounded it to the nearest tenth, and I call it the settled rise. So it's 1.4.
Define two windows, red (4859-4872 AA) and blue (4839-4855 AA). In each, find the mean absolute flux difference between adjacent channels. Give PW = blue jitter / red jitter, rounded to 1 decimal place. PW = 1.7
